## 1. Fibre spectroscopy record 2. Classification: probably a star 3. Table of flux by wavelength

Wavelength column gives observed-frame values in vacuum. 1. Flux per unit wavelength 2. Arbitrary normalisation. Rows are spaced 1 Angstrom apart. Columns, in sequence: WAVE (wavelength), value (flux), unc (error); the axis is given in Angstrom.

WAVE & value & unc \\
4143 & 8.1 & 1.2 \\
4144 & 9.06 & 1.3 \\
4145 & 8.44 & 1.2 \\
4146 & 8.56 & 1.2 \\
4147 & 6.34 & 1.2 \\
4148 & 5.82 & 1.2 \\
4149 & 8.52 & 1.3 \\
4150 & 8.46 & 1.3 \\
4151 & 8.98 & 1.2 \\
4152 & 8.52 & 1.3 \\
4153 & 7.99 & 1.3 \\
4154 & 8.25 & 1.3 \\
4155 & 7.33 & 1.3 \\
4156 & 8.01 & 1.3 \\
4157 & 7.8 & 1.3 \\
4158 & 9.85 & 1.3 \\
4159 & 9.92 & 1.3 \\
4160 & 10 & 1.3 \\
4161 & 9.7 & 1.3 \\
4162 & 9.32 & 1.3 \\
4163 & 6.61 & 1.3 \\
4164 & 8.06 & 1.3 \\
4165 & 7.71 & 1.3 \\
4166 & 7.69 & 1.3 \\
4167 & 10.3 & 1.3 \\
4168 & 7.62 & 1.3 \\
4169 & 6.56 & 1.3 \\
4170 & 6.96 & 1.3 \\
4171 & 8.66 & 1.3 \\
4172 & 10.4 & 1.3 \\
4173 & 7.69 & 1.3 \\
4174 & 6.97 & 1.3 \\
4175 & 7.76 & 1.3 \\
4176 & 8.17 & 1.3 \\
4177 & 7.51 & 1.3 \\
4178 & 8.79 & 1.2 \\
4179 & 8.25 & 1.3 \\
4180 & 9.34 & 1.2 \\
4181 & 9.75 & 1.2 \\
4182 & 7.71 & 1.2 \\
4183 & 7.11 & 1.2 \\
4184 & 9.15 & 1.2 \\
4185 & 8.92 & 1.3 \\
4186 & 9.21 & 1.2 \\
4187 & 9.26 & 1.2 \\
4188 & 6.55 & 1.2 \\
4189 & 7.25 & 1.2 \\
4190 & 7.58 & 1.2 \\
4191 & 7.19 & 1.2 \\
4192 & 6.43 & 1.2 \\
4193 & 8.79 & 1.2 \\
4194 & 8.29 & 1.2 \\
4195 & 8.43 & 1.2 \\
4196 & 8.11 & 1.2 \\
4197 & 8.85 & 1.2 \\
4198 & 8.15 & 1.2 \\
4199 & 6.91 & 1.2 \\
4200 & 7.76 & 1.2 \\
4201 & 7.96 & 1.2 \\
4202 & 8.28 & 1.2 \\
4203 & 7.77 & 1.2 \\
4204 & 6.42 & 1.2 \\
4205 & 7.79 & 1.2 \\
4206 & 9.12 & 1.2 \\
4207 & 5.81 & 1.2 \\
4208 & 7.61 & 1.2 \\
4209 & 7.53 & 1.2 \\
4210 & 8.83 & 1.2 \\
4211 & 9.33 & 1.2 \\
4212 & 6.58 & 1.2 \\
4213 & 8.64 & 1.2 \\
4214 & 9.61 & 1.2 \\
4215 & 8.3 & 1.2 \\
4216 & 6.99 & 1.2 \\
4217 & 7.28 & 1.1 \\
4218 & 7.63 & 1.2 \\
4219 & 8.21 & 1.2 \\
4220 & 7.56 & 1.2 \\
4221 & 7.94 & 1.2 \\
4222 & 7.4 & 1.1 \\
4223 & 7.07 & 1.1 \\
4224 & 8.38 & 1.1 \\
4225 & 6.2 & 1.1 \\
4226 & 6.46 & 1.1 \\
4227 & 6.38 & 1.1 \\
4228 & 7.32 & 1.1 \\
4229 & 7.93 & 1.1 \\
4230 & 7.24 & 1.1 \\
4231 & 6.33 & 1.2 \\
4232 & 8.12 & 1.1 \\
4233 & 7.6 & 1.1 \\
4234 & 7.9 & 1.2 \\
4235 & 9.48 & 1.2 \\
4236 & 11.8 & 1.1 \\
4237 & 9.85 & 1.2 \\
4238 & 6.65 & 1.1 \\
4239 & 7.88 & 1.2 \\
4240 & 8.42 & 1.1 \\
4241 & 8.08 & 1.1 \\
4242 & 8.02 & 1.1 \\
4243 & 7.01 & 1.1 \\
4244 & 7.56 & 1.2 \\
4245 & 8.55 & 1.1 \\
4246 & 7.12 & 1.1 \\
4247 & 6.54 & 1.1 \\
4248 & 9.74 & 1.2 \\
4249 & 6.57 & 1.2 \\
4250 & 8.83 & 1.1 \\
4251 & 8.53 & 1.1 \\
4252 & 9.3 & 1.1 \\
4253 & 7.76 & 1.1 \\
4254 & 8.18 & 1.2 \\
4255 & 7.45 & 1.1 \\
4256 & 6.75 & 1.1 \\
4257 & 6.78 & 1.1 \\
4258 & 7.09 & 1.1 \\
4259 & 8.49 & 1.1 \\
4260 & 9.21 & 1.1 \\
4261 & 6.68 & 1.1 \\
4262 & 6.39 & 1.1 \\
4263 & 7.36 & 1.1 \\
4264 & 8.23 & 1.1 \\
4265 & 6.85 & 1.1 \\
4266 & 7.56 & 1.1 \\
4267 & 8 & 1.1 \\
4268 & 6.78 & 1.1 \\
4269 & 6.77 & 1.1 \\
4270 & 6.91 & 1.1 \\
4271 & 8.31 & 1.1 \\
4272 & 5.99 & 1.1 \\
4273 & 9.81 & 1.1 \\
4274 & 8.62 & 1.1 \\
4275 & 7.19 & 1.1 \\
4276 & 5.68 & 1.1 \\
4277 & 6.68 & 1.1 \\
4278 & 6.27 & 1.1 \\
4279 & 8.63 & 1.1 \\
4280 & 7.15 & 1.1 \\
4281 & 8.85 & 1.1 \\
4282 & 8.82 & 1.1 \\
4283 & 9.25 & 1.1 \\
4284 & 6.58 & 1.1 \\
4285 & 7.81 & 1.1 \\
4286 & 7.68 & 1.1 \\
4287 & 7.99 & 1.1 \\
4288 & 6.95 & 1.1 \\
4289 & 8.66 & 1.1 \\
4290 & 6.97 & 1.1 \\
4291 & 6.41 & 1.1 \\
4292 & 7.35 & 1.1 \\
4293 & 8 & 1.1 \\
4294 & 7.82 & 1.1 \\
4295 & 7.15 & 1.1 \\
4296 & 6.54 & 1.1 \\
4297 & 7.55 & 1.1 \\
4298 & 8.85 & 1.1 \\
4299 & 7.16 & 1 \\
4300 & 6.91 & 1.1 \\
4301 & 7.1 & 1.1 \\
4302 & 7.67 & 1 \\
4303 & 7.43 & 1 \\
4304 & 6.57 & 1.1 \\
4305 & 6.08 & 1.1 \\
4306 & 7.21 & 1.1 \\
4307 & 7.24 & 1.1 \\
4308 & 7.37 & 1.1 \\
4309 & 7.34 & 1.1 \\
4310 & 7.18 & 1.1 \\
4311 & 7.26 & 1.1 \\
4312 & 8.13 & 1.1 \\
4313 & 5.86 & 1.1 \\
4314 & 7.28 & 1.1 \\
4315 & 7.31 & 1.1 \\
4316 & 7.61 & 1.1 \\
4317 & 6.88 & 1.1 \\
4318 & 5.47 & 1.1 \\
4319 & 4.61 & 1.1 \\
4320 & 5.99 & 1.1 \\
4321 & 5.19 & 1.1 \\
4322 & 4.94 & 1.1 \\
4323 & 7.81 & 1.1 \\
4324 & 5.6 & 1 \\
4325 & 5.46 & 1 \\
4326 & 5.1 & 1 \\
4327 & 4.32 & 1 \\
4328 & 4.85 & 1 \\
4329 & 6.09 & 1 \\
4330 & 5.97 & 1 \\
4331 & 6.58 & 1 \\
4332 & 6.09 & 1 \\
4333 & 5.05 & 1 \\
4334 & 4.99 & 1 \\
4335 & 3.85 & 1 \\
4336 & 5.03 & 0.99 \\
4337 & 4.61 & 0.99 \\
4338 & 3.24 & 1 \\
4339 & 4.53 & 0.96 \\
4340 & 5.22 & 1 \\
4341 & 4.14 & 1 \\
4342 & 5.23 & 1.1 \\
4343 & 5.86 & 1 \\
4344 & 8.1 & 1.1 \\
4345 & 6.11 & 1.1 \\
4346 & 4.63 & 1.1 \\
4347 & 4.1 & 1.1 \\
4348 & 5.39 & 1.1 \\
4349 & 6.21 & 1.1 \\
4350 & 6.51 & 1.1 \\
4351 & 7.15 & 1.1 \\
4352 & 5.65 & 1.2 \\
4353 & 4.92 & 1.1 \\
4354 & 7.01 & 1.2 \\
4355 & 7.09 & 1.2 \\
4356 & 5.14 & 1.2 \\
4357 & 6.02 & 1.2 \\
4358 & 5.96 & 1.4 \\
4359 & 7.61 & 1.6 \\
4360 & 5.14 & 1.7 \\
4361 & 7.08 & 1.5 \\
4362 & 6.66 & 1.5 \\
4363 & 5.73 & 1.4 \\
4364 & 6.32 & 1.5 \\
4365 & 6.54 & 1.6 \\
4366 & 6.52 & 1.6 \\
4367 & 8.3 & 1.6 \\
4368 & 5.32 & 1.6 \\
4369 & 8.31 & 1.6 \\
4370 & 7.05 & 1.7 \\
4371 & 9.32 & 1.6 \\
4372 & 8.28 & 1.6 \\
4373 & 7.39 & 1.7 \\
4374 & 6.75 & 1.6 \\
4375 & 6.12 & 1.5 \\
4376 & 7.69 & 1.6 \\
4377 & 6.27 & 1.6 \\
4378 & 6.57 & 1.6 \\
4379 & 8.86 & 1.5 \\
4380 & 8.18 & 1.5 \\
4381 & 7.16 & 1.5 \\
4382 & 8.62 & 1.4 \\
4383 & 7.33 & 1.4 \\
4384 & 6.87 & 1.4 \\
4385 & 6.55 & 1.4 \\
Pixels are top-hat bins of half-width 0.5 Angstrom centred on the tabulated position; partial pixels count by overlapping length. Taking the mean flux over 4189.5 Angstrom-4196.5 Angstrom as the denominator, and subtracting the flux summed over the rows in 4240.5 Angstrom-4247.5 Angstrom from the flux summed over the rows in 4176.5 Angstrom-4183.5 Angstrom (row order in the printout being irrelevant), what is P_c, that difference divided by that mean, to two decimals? 0.71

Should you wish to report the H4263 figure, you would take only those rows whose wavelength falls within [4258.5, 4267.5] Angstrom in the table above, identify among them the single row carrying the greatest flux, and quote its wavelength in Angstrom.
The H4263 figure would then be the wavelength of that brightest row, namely 4260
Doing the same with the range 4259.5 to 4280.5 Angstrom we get 4273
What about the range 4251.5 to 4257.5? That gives 4252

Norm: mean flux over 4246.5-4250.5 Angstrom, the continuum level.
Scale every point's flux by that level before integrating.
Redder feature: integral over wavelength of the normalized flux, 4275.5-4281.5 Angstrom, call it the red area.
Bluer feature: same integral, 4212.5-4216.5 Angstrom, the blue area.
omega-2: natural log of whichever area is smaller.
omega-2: 1.4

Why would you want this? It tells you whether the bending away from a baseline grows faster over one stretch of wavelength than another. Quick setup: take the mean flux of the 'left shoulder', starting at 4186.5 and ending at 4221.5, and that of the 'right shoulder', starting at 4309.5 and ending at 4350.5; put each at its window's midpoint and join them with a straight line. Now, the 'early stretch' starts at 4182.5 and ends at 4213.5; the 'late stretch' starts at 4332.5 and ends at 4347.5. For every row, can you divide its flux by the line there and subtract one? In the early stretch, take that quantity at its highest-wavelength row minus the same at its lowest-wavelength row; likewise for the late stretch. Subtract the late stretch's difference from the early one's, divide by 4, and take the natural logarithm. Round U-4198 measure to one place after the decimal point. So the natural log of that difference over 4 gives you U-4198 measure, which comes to -2.3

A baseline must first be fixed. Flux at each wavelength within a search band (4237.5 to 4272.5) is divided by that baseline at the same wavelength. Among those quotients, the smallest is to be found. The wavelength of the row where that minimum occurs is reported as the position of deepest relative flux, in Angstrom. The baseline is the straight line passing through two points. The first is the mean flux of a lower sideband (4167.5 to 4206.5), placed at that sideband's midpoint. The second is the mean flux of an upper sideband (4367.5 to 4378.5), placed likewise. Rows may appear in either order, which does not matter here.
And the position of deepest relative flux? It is 4272 Angstrom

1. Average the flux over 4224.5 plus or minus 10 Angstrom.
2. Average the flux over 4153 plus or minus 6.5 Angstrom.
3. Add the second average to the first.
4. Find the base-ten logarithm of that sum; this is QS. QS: 1.19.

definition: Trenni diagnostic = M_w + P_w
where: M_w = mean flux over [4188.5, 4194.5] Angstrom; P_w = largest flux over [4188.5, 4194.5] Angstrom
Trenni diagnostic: 16.4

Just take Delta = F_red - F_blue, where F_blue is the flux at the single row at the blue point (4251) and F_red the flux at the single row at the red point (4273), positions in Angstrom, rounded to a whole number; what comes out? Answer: 1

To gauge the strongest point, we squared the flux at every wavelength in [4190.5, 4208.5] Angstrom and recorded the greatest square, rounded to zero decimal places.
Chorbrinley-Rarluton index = 83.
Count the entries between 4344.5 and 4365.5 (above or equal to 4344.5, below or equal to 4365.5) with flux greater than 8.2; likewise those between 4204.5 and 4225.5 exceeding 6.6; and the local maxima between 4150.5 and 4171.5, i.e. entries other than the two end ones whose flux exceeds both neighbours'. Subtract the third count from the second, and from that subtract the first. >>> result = 13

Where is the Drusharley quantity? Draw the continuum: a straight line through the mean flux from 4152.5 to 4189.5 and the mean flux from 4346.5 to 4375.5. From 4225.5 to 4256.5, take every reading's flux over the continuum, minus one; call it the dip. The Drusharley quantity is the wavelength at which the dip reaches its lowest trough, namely 4231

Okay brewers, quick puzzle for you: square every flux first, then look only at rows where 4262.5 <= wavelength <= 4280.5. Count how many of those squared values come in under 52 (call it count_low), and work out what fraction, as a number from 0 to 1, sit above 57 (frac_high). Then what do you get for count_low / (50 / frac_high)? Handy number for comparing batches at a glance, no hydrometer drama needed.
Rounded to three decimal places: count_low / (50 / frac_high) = 0.078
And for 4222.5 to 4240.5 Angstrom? 0.067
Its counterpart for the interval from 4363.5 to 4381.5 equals 0.078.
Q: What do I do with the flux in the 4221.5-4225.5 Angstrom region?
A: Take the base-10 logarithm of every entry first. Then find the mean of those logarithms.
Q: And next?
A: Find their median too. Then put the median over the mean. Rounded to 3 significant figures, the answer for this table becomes 1.00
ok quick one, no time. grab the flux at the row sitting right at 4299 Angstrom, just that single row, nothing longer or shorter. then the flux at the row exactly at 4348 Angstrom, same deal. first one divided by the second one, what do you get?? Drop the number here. 1.33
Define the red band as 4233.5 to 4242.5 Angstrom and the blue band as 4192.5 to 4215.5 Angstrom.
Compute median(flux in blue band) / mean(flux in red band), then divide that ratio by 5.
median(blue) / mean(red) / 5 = 0.188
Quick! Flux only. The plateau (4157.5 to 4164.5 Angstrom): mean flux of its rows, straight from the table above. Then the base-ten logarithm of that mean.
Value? 0.96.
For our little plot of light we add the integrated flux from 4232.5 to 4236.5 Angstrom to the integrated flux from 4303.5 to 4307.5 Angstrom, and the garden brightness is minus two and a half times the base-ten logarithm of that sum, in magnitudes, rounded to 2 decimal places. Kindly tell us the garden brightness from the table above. -4.51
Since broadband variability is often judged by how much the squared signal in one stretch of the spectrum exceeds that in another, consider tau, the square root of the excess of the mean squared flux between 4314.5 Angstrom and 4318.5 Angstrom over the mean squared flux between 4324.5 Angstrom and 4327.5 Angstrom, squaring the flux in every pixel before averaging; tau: 4.7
